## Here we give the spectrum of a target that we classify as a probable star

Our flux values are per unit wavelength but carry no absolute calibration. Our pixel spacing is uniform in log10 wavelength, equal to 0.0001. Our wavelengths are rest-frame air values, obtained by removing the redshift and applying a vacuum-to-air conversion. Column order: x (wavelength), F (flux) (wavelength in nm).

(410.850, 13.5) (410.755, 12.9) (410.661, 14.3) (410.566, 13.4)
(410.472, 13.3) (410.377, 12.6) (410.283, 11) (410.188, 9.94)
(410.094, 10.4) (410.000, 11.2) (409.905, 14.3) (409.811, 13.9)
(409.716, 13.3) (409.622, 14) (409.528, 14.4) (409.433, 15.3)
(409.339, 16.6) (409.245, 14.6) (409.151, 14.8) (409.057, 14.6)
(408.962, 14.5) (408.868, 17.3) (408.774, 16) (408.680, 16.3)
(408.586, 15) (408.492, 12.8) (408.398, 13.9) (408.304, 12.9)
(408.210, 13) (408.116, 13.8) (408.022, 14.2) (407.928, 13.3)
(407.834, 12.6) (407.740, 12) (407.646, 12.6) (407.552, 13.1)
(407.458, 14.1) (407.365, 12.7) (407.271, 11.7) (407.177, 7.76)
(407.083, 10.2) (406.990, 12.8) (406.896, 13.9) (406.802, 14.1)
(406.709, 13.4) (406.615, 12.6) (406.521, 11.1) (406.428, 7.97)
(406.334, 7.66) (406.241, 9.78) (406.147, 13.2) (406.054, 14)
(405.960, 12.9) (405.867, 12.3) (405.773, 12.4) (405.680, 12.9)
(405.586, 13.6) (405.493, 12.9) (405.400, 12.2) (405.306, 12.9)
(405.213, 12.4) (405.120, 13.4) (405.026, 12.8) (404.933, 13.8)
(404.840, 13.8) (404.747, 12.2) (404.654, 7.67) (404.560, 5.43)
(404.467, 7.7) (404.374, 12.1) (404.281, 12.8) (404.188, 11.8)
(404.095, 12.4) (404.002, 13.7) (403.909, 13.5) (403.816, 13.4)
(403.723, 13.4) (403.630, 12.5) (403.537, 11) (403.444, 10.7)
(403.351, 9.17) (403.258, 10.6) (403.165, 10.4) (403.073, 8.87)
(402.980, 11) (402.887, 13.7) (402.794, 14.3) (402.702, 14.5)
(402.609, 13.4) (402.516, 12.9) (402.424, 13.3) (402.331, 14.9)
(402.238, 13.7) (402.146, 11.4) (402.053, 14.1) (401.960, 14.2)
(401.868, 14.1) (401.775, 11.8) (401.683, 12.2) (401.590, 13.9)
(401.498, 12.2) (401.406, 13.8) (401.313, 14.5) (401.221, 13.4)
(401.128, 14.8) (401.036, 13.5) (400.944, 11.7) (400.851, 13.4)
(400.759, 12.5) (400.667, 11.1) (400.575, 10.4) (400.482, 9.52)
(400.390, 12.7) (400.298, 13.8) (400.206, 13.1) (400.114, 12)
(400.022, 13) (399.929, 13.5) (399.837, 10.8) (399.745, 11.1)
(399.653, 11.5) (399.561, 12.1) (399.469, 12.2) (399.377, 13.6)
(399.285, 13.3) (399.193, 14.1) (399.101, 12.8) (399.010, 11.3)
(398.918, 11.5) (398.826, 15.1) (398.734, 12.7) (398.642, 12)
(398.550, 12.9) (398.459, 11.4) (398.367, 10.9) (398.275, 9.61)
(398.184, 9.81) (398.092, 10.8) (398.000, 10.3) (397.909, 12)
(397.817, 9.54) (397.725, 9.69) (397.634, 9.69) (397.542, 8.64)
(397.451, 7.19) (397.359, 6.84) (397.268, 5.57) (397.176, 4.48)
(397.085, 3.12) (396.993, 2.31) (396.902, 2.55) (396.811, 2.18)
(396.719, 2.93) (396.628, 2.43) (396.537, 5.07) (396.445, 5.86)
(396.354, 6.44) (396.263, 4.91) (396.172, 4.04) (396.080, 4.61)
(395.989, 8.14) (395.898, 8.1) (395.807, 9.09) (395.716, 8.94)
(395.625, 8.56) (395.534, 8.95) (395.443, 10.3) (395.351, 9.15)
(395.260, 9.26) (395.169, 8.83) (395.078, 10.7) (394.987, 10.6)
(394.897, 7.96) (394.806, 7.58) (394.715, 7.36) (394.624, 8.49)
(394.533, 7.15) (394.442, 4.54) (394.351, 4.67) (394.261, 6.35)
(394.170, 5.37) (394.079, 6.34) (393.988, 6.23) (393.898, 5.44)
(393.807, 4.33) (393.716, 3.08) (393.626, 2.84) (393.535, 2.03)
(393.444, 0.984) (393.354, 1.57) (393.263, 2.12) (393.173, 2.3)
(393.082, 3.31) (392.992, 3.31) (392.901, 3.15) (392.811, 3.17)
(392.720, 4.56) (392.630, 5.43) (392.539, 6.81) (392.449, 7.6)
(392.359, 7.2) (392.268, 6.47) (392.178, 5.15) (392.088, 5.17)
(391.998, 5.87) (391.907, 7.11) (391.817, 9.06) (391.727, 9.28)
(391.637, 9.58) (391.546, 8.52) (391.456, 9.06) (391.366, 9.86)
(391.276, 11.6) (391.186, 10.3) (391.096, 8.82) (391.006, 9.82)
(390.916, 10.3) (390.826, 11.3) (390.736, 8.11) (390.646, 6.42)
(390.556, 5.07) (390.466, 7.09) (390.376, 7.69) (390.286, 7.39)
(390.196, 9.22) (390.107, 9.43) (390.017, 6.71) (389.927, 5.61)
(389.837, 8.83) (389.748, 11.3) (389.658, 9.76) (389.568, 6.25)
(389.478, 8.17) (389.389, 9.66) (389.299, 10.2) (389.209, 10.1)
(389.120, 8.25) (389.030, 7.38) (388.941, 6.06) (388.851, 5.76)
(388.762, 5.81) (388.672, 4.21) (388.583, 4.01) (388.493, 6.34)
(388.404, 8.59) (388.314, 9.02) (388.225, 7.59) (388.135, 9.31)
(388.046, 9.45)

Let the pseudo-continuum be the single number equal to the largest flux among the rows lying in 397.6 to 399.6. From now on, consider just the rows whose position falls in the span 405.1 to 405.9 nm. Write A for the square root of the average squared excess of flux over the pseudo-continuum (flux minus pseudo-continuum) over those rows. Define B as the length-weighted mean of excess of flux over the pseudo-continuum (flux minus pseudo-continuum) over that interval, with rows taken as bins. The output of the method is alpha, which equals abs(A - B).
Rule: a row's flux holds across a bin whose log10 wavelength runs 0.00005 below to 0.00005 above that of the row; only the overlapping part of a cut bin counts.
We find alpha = 4.7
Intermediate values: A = 2.4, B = -2.3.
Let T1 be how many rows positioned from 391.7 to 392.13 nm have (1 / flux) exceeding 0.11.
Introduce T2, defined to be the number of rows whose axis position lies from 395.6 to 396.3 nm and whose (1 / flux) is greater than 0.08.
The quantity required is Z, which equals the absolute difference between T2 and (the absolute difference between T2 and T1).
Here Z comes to 4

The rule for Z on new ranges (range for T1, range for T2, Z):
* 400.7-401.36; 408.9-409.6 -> 0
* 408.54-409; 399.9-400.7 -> 0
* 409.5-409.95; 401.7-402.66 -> 0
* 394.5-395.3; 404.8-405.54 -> 2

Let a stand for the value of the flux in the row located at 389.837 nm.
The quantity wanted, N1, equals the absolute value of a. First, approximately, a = 8.83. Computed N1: 8.8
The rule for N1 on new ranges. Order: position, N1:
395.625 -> 8.6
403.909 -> 13.5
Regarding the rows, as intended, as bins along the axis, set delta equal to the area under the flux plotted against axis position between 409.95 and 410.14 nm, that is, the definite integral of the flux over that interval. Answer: 2.1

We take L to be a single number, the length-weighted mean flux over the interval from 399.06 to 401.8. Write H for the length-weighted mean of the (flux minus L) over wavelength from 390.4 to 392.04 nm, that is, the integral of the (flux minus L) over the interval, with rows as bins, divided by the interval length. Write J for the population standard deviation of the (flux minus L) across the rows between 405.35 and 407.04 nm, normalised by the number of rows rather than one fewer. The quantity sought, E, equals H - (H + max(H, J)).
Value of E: -1.85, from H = -4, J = 1.85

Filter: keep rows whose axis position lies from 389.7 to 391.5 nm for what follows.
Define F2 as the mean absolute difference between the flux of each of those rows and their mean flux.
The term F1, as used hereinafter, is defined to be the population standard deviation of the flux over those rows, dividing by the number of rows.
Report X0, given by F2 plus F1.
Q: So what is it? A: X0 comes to 3.4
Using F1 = 1.8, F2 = 1.5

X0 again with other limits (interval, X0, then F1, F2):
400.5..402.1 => 2.3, 1.2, 1.1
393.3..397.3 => 5.0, 2.7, 2.3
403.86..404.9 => 5.1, 2.7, 2.3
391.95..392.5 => 1.8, 0.9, 0.8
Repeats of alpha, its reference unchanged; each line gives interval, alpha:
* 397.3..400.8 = 7.7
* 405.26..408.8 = 5.6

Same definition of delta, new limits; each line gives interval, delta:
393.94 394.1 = 1.0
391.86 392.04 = 1.2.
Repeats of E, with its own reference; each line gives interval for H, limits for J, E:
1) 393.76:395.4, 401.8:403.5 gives -1.89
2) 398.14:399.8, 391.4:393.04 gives -2.08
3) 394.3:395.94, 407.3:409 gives -1.41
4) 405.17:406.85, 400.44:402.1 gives -1.45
